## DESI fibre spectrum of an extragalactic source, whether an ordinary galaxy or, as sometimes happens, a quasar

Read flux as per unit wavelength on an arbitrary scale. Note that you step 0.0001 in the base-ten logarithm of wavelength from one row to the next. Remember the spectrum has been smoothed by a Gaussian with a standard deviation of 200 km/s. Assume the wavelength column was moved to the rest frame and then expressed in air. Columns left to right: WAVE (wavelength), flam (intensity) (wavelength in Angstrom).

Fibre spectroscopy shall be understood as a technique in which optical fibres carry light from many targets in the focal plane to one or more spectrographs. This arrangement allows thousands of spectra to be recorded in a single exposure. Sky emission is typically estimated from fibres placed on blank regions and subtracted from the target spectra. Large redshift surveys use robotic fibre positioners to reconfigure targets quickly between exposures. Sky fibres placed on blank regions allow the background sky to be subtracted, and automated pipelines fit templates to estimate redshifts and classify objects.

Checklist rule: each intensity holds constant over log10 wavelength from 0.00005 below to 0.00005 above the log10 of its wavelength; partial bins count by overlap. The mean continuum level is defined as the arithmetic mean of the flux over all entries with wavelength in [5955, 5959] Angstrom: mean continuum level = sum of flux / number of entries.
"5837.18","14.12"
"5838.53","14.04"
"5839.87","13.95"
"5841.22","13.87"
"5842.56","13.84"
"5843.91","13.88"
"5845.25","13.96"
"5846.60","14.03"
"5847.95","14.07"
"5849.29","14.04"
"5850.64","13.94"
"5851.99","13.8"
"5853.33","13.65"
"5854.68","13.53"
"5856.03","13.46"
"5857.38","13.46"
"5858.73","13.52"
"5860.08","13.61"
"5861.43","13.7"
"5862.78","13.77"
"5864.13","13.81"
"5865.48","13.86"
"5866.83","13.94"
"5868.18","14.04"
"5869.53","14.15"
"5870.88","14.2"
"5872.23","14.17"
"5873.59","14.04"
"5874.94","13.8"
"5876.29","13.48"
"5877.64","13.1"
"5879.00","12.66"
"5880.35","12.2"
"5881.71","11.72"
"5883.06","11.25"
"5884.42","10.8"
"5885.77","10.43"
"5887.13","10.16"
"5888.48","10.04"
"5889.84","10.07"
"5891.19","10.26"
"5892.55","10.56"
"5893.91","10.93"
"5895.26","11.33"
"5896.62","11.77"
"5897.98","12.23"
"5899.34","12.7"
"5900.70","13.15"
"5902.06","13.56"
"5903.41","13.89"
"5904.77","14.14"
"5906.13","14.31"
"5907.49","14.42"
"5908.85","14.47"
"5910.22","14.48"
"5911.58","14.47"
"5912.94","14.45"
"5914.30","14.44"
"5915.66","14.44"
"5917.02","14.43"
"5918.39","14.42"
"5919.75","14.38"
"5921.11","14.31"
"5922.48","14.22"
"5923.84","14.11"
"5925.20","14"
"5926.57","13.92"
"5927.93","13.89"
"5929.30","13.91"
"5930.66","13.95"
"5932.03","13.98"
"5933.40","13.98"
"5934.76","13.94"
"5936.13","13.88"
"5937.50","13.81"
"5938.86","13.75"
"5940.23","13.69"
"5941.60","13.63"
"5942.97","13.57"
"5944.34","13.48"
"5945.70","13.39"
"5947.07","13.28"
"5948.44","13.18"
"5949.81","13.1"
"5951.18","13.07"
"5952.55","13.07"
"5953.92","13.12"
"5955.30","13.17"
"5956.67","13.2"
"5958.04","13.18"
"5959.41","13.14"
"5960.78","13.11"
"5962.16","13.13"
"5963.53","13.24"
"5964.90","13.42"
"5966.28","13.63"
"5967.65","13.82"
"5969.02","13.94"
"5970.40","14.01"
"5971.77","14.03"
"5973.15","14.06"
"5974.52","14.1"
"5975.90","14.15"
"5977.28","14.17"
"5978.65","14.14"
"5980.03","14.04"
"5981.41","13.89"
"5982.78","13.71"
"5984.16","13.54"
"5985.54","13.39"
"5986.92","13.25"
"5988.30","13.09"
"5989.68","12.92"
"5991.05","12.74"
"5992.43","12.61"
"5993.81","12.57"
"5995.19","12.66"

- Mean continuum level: 13.2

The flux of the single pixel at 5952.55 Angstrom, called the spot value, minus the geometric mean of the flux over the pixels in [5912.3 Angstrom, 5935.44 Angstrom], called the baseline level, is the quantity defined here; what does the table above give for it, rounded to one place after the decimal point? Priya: -1.1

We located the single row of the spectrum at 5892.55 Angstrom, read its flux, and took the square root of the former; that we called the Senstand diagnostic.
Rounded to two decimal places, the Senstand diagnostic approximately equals 3.25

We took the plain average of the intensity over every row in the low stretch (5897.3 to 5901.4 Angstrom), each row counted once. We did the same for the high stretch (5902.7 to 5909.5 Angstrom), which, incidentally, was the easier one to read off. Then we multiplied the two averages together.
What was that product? 181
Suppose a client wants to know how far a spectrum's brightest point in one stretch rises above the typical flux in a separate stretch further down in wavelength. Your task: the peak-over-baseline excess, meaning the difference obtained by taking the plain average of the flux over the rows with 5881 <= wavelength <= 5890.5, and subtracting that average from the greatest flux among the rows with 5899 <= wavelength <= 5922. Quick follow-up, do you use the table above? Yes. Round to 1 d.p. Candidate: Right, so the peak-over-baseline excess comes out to 3.8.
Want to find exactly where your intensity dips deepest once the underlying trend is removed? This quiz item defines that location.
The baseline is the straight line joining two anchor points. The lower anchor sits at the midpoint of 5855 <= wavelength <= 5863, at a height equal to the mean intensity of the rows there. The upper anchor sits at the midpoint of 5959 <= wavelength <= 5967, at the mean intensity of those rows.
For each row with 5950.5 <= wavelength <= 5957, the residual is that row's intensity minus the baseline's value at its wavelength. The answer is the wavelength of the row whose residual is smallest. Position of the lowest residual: 5951.18 Angstrom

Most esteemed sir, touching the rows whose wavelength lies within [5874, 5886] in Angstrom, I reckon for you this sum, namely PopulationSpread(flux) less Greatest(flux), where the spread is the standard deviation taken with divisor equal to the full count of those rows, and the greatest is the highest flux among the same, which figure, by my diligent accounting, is -12.7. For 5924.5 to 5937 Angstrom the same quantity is -14.0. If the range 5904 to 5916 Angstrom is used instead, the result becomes -14.4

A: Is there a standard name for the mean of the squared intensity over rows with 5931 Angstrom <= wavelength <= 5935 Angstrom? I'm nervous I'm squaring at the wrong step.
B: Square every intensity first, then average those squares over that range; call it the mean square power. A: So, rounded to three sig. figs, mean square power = 195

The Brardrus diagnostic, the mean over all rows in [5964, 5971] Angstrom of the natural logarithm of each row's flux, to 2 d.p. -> 2.62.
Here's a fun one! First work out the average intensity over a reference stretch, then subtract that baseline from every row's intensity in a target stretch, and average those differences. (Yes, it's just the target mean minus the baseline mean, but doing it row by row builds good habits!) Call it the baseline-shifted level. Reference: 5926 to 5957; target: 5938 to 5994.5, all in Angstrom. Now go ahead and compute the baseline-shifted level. -0.11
